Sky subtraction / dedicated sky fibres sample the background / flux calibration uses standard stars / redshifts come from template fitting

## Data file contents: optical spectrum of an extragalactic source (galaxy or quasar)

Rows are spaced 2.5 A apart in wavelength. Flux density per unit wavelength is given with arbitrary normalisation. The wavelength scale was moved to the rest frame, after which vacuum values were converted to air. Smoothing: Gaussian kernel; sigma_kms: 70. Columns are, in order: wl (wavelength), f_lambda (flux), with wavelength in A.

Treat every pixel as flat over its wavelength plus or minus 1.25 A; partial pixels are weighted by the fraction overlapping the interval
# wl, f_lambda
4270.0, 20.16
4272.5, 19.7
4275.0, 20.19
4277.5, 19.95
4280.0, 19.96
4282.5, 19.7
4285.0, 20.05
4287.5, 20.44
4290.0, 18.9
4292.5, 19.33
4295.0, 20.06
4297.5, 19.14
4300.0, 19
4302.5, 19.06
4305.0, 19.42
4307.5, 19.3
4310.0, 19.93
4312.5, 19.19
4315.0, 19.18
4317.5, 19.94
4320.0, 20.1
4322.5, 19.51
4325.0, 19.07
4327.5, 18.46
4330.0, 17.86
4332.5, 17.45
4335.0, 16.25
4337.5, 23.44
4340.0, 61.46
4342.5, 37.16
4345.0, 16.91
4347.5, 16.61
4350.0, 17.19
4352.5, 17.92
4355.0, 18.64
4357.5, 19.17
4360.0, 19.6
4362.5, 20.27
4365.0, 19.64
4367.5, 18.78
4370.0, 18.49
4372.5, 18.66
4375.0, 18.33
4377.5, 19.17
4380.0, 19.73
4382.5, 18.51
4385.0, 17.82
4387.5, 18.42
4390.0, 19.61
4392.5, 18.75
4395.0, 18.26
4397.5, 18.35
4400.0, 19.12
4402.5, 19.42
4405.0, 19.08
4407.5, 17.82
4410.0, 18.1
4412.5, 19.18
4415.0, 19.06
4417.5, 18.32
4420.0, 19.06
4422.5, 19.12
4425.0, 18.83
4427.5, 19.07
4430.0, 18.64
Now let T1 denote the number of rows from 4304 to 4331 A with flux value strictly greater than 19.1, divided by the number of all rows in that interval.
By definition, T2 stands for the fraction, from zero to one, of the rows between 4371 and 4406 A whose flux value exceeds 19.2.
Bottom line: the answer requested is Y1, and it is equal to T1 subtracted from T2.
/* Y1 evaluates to -0.5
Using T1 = 0.7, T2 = 0.2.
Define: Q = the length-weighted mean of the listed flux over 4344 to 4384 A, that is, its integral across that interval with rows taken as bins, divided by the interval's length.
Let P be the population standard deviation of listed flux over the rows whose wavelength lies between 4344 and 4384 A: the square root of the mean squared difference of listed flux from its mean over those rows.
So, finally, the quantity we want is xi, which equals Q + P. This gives 19.6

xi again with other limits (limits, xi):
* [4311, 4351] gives 33.6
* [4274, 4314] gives 20.1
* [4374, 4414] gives 19.3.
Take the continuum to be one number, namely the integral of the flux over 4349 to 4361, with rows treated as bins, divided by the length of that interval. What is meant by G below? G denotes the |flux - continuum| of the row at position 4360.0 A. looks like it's 1.1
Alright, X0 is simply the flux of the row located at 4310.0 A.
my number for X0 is 19.93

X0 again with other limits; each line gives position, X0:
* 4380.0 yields 19.73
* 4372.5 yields 18.66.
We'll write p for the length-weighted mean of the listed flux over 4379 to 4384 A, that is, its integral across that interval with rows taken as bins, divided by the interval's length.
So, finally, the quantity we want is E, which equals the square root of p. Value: 4.36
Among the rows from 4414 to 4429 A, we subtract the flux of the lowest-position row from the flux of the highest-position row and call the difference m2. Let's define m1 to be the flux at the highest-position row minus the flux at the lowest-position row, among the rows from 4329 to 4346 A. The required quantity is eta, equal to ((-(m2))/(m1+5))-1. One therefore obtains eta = -1.00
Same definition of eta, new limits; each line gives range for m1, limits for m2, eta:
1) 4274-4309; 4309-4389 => -0.63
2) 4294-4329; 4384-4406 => -1.37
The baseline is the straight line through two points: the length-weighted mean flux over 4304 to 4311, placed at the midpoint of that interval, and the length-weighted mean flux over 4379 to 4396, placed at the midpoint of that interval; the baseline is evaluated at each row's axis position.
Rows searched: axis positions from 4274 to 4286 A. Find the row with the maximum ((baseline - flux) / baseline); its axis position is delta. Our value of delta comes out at 4282.5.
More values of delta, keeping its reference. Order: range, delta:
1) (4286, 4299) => 4290.0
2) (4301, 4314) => 4302.5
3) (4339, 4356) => 4347.5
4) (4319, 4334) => 4332.5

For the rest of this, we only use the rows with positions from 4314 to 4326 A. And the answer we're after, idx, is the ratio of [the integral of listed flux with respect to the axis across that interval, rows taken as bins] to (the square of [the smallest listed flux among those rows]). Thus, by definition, 0.65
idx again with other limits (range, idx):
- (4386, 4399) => 0.73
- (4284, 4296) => 0.66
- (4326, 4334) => 0.47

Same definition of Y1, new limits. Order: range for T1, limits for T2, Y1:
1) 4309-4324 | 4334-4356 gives -0.7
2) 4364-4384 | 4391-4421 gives -0.3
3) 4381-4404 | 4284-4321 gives 0.3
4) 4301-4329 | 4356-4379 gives -0.4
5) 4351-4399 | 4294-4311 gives 0.2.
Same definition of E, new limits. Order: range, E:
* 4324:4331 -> 4.30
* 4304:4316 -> 4.41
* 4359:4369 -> 4.42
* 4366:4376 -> 4.31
